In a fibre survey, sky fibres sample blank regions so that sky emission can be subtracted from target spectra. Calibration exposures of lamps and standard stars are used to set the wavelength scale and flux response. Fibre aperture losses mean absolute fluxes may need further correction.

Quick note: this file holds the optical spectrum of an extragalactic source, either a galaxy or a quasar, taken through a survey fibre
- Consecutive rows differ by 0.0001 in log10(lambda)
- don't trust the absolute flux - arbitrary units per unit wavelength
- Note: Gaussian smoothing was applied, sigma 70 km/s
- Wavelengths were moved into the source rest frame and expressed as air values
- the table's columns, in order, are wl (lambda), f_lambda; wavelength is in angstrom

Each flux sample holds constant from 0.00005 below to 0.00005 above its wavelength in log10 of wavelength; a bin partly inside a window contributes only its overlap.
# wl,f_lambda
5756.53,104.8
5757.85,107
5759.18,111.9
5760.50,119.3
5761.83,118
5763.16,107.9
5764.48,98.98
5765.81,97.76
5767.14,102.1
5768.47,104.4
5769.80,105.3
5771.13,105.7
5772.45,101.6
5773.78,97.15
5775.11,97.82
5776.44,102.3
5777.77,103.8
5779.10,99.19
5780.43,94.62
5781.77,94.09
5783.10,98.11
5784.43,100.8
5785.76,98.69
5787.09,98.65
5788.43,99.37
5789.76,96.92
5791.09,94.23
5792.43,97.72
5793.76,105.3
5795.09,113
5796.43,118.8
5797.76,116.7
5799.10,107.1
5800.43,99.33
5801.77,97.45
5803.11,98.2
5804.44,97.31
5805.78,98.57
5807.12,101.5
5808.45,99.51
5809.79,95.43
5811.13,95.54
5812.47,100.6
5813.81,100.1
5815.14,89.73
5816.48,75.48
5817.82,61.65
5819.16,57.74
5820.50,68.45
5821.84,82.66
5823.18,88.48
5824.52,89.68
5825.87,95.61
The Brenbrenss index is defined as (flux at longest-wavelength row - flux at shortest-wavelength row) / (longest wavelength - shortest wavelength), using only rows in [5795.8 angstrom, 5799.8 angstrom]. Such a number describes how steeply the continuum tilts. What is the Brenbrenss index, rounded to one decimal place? -4.4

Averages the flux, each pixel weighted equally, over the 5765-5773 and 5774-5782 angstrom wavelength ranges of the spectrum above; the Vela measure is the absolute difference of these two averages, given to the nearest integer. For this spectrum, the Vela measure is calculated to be 4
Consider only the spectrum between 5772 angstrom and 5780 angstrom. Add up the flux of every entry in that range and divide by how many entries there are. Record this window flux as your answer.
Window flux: 100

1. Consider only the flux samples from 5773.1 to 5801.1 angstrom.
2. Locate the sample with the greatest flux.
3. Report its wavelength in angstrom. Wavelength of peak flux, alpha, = 5796.43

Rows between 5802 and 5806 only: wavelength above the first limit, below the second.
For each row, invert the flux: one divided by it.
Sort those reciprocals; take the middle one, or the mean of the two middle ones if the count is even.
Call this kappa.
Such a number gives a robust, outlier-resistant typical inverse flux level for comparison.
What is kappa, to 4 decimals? 0.0102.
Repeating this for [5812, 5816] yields 0.0100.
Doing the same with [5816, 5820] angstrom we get 0.0162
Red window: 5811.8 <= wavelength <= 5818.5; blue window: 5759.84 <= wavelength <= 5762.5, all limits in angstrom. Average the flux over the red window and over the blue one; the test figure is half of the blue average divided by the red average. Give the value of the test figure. 0.69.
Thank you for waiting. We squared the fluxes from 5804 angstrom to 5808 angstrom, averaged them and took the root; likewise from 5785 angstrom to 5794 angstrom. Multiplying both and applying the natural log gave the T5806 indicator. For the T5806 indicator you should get 9.2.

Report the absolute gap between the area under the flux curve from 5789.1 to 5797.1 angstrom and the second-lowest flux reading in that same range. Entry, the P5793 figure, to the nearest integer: 738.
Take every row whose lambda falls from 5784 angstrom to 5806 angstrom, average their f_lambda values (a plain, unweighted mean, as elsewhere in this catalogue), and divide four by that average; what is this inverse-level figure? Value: 0.0391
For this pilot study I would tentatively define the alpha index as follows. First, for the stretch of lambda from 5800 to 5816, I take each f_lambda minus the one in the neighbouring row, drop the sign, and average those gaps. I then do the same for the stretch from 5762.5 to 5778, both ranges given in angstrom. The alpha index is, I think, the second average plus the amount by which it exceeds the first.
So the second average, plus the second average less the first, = 3.3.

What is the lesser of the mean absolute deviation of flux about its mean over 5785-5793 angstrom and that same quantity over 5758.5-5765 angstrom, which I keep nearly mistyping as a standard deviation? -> 1.3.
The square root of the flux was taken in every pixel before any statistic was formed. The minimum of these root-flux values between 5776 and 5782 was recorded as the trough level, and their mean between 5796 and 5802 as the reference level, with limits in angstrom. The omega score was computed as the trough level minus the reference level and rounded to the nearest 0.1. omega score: -0.7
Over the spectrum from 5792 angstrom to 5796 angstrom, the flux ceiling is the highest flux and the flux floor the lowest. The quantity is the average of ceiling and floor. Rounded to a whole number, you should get 105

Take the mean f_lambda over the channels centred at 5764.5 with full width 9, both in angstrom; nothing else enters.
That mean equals 107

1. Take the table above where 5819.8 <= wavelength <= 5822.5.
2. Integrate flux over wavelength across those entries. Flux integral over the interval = 203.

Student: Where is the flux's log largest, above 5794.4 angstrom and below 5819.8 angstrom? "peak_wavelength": 5796.43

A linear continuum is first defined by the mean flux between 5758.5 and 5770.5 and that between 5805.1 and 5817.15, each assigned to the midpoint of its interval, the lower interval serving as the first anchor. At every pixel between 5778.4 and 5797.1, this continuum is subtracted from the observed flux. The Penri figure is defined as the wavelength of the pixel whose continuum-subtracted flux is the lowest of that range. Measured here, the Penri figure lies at 5781.77 angstrom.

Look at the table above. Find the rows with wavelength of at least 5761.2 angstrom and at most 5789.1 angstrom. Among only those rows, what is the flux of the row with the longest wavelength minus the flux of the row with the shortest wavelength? -19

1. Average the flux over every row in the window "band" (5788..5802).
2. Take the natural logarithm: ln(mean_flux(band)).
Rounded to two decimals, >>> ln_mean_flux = 4.65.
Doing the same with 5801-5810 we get 4.59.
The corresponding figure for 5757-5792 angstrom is 4.63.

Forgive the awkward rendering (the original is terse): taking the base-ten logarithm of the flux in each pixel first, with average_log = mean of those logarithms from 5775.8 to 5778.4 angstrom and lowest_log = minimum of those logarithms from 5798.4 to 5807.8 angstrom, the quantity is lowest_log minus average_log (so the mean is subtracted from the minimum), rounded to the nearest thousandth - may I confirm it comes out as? -0.025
